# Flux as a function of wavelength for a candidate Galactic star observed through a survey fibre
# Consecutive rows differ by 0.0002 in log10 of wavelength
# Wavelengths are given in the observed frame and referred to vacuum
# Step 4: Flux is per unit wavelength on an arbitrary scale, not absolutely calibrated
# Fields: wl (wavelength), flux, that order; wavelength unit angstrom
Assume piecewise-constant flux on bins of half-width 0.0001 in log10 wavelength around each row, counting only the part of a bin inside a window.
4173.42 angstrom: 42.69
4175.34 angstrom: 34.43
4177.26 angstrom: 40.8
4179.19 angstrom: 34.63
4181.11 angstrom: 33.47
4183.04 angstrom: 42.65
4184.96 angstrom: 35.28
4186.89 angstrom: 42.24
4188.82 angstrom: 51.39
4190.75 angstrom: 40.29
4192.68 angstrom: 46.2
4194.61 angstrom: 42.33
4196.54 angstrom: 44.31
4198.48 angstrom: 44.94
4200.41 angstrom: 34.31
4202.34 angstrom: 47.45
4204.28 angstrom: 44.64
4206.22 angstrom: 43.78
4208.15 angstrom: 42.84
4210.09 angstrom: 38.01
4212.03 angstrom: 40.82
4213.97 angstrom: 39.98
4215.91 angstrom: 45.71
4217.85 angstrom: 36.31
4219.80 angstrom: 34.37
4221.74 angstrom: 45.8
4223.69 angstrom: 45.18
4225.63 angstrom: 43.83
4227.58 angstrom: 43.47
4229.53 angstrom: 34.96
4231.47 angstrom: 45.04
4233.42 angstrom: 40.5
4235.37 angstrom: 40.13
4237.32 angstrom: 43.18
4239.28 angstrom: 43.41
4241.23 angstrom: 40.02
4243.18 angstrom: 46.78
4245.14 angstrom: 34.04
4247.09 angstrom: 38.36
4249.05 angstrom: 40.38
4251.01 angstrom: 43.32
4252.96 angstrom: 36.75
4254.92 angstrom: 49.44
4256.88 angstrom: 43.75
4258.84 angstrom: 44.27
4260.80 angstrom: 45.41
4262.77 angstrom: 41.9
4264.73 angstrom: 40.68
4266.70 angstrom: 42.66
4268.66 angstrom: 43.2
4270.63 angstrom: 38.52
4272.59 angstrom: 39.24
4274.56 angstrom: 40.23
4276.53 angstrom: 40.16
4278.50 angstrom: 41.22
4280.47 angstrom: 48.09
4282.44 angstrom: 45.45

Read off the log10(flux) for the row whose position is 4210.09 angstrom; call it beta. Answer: 1.58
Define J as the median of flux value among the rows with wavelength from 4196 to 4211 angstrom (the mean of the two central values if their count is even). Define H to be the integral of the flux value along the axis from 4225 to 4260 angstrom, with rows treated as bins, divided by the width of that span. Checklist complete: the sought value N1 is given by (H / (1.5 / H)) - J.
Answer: 1119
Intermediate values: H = 41.8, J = 44.0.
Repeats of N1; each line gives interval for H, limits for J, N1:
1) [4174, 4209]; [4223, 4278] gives 1104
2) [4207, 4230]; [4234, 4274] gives 1083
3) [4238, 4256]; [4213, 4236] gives 1102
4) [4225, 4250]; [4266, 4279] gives 1083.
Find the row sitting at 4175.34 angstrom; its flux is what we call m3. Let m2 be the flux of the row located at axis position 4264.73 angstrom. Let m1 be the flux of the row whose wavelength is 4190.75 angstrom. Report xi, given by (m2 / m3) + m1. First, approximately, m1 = 40.29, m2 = 40.68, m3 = 34.43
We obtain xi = 41.5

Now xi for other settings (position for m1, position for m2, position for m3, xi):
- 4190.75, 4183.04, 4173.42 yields 41.3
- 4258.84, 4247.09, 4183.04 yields 45.2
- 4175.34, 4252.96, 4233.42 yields 35.3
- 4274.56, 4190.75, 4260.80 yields 41.1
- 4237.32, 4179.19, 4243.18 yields 43.9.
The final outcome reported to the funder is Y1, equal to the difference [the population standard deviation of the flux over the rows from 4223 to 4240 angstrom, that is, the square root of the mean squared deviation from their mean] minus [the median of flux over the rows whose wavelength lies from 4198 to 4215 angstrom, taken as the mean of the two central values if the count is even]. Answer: -40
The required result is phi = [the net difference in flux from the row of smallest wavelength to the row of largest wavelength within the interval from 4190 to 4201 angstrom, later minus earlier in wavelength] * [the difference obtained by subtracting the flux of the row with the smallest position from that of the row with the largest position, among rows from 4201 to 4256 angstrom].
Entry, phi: -12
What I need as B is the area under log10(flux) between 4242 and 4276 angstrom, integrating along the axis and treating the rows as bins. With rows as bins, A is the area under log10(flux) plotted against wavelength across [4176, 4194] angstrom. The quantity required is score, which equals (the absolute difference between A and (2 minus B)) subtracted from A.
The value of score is -53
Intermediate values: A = 28.9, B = 55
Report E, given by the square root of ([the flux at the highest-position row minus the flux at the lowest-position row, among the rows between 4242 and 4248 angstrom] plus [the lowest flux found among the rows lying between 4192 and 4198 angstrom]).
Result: 5.8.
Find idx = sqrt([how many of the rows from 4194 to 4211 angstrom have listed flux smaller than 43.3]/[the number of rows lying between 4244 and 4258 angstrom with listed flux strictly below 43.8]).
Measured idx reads 0.82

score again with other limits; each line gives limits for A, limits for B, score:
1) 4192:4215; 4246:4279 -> -51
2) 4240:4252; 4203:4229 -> -40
